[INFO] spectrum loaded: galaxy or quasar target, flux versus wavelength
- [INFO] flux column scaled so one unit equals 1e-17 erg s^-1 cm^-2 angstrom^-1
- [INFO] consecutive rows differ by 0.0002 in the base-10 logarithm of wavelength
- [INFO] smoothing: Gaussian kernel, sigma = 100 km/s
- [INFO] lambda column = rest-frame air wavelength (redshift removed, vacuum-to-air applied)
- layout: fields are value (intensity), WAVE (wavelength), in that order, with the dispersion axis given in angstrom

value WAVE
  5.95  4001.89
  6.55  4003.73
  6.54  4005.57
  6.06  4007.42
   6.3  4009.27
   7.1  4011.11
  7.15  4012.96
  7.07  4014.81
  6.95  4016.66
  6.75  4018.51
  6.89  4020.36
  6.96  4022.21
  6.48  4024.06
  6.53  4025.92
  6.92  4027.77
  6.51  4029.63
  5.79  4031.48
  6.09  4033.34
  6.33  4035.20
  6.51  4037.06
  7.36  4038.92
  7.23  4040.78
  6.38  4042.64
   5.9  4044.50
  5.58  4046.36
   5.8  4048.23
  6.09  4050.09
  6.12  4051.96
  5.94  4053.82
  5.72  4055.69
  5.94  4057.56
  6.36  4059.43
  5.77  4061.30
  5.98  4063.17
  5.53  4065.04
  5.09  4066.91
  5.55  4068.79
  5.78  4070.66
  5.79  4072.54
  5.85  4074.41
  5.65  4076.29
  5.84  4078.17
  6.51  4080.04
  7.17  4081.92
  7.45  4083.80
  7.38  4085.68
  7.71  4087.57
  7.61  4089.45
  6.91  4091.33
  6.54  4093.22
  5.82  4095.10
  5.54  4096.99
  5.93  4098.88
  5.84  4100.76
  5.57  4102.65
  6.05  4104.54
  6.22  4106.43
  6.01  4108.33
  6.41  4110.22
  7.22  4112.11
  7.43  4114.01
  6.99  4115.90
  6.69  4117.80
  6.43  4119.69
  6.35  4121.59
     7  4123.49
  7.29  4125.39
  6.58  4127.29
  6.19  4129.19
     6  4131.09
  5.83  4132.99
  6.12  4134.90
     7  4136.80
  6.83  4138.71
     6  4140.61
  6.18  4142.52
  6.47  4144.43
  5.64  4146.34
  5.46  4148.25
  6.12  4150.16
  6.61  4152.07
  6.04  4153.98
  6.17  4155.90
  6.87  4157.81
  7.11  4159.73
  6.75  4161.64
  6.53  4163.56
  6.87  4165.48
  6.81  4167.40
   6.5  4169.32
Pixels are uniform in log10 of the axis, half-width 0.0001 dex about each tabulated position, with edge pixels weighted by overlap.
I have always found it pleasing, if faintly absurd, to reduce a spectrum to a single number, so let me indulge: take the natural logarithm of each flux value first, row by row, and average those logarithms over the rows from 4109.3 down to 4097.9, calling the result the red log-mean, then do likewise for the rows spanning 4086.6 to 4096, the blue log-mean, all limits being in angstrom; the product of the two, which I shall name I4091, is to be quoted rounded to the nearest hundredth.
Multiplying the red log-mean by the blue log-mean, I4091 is 3.43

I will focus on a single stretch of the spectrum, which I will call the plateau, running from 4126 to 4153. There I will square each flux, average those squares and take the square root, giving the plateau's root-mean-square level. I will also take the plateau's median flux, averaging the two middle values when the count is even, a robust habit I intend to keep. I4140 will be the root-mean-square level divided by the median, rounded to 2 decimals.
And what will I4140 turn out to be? 1.01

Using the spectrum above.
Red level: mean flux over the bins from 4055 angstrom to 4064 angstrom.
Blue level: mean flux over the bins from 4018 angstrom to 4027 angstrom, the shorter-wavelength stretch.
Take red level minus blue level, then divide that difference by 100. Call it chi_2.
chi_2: -0.0077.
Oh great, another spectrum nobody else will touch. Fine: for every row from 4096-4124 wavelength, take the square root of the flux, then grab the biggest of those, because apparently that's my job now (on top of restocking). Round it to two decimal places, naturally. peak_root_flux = 2.73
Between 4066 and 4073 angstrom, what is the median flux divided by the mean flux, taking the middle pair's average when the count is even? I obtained 1.02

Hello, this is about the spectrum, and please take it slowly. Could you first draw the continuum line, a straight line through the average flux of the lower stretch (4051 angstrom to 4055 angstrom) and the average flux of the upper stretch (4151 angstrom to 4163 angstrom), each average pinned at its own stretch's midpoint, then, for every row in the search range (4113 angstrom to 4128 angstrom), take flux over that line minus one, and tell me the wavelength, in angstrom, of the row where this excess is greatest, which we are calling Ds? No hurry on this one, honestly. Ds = 4114.01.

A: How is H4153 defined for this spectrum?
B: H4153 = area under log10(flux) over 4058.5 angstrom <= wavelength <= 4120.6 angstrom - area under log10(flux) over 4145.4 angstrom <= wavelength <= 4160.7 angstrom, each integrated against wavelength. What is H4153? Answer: 37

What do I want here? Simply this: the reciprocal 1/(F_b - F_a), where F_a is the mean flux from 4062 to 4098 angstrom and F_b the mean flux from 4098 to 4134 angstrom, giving 8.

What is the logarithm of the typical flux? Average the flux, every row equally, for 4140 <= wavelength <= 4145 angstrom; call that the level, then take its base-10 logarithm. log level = 0.79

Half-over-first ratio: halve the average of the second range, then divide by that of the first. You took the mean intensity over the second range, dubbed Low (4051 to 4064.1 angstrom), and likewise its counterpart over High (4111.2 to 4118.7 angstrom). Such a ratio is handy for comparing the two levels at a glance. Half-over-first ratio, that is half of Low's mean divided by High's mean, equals 0.422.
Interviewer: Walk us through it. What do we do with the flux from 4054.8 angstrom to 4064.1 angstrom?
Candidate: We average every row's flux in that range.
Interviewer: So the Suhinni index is 6.0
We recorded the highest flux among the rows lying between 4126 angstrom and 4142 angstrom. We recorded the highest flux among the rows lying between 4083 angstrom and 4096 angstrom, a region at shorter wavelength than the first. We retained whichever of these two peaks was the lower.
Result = 7.00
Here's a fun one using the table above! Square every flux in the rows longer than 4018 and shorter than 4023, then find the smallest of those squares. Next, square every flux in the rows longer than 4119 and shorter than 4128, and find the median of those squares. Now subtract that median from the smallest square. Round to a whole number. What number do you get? 2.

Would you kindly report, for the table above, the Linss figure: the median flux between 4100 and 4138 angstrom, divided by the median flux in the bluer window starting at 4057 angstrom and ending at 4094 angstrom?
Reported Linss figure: 1.07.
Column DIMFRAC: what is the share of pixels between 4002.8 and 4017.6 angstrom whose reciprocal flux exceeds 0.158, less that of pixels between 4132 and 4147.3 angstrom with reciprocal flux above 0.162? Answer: -0.25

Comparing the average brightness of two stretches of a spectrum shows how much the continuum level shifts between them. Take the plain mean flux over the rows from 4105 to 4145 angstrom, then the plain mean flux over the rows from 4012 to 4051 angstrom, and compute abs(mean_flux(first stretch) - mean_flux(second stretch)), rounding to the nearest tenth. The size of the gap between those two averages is 0.0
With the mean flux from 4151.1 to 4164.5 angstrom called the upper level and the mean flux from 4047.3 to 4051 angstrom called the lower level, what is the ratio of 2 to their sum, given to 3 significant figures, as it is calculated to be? 0.160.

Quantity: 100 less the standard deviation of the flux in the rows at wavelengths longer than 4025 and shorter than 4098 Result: 99.3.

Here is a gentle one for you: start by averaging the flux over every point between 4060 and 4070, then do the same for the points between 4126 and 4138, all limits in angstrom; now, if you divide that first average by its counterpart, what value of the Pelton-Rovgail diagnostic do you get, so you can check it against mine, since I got 0.9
